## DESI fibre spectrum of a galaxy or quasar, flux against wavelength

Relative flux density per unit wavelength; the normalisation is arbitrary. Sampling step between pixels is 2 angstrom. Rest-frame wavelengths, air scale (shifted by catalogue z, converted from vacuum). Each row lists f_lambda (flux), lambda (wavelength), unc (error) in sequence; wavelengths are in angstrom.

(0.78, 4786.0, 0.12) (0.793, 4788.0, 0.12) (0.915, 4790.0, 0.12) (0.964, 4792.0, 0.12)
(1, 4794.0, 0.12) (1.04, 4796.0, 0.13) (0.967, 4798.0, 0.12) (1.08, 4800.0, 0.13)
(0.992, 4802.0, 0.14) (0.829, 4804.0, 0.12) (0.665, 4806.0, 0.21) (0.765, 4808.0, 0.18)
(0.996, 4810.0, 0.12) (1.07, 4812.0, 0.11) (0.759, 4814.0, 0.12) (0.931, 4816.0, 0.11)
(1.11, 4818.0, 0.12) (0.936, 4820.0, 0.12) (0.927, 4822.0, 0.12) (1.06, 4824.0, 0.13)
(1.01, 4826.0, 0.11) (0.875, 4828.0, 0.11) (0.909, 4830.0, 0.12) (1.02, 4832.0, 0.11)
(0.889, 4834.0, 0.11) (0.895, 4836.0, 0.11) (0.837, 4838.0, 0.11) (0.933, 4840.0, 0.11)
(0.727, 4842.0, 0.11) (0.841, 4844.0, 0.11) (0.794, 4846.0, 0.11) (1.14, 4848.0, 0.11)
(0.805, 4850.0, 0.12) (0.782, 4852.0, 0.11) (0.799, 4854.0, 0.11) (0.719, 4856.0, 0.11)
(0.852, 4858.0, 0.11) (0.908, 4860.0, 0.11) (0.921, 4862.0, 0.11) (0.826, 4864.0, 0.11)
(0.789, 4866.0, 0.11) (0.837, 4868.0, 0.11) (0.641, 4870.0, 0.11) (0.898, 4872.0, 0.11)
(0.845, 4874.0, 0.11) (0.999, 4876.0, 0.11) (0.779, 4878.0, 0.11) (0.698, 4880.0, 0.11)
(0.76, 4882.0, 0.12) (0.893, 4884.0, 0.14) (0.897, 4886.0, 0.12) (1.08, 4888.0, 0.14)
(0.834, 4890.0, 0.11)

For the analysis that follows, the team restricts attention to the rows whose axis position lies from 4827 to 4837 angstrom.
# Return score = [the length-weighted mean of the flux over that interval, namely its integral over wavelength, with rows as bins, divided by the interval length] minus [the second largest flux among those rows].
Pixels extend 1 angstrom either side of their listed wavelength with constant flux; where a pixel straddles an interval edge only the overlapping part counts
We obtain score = 0.01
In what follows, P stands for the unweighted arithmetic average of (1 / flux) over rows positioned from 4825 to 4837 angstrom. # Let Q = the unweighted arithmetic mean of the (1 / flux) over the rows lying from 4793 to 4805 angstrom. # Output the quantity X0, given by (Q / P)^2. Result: 0.9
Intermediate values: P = 1.08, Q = 1.02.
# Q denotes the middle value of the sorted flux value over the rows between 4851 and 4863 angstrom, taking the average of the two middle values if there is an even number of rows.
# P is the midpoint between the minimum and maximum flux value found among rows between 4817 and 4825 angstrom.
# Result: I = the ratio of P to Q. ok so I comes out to 1.23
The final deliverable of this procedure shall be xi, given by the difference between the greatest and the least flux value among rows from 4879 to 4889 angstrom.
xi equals 0.38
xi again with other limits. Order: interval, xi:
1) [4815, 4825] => 0.18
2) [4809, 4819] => 0.35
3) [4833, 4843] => 0.21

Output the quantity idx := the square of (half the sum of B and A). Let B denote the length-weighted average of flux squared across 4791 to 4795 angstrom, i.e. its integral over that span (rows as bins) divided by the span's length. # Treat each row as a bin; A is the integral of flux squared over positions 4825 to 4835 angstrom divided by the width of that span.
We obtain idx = 0.86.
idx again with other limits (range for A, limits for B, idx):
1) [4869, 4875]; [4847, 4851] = 0.65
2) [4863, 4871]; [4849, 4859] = 0.38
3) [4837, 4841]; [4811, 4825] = 0.76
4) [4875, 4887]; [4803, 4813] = 0.55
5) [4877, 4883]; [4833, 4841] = 0.45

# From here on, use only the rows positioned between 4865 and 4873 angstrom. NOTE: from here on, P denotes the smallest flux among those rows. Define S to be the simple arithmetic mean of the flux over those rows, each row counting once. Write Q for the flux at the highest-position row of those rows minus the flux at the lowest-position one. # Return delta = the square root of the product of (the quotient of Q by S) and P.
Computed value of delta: 0.30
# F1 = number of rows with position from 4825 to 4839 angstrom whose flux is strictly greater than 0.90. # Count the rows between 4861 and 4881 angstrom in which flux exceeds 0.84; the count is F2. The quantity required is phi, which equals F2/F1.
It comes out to 1.3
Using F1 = 3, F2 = 4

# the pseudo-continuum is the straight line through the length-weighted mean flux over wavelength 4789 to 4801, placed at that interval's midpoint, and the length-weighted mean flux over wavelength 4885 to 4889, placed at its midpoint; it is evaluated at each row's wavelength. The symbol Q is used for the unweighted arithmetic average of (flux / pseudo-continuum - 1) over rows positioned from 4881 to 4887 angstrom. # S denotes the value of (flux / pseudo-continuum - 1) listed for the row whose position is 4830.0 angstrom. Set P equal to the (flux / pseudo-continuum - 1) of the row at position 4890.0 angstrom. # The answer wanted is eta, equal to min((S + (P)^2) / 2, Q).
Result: -0.14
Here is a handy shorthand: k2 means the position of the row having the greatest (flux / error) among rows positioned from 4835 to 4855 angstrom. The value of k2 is 4848.0 angstrom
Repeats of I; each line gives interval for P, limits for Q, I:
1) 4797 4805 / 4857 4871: 1.14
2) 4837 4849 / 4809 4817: 0.97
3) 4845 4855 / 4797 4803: 0.97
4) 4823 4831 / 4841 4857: 1.21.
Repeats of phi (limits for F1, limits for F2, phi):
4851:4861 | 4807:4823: 6.0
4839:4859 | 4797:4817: 3.0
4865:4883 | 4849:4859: 1.0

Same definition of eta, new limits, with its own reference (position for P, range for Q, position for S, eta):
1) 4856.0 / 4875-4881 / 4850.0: -0.17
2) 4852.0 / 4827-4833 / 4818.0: -0.06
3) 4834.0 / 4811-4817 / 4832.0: -0.07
